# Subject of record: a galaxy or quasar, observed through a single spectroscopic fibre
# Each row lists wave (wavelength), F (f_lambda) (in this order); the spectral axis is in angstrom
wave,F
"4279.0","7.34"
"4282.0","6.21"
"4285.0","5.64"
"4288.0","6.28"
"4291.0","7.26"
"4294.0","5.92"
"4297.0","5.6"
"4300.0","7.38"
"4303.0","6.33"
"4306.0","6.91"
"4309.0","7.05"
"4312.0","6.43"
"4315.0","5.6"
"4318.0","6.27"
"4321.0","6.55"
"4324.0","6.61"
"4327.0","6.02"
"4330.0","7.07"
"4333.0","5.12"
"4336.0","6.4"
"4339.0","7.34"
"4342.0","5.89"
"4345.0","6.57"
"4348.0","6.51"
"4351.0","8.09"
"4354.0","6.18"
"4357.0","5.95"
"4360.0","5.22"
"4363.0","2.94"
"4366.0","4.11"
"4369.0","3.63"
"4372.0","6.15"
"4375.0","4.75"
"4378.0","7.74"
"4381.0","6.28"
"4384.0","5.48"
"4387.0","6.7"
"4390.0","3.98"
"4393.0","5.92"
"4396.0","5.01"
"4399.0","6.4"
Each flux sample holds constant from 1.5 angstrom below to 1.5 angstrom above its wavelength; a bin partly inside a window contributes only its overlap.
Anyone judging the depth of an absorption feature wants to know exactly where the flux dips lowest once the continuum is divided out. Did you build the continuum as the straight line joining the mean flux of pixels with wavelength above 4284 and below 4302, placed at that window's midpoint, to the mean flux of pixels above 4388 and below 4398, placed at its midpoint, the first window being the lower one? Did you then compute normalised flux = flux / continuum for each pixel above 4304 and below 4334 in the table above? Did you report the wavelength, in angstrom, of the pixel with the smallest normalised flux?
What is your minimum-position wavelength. 4333.0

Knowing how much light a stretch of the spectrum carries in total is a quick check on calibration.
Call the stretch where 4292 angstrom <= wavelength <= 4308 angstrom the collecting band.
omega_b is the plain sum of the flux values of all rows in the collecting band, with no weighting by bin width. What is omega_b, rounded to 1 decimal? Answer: 32.1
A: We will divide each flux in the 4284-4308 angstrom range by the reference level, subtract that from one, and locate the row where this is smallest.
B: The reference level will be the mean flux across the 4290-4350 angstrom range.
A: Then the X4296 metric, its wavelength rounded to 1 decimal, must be 4300.0 angstrom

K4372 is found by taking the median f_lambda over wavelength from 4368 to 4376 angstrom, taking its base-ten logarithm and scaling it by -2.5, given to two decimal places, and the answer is -1.69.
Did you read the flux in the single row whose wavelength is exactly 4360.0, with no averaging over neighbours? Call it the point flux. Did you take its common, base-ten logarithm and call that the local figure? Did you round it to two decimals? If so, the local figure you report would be 0.72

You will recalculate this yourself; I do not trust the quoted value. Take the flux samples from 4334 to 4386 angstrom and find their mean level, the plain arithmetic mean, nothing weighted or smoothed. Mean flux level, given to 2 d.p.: 5.84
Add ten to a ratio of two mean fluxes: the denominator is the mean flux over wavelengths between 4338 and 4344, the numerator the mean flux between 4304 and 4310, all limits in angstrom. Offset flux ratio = 11.06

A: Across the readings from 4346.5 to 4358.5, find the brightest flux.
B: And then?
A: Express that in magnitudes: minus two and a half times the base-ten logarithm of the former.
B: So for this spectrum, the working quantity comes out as -2.27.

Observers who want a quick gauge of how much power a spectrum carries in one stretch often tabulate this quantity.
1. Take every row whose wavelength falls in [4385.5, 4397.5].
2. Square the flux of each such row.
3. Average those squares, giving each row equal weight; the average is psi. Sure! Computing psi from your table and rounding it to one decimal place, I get 30.2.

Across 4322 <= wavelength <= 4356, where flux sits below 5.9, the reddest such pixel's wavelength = 4342.0 angstrom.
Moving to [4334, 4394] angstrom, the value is 4390.0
